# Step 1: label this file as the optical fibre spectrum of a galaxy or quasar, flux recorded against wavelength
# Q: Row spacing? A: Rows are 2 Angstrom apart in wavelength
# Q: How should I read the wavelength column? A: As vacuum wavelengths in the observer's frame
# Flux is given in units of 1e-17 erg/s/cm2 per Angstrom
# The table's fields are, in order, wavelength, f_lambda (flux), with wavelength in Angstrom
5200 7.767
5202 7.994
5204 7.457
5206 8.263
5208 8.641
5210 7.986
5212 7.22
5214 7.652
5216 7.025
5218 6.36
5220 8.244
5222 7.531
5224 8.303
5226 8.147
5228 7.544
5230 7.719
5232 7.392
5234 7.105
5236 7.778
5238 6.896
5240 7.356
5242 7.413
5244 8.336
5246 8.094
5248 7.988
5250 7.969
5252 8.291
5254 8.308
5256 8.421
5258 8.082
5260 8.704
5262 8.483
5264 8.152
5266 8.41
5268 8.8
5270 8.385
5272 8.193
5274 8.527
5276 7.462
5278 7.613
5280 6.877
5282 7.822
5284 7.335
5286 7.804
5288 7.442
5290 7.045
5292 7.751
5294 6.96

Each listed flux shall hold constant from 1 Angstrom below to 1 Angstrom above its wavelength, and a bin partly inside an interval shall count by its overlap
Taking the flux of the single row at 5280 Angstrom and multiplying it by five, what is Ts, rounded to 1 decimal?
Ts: 34.4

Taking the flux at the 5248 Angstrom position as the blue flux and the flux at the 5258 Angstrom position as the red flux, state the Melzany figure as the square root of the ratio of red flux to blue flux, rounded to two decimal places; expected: 1.01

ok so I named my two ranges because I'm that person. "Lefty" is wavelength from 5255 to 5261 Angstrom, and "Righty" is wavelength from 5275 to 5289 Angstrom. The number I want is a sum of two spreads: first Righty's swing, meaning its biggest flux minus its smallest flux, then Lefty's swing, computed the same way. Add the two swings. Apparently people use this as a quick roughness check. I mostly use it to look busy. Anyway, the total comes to 1.6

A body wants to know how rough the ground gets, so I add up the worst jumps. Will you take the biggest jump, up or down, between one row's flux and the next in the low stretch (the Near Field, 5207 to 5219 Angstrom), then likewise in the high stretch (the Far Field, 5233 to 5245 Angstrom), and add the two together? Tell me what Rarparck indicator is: 1.7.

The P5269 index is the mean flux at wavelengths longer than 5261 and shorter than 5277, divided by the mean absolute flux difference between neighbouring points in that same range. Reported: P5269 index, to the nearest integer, 19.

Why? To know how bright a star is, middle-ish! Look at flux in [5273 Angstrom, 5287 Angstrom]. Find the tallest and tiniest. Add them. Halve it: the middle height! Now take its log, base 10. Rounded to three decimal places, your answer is 0.887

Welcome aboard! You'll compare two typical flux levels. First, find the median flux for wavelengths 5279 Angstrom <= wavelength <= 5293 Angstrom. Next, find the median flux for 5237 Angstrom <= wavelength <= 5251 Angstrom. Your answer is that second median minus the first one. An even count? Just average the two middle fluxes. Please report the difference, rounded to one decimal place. 0.5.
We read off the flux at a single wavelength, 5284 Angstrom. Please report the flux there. 7.335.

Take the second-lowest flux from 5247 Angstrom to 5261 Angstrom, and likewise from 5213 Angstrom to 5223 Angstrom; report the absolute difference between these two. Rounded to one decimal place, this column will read 1.0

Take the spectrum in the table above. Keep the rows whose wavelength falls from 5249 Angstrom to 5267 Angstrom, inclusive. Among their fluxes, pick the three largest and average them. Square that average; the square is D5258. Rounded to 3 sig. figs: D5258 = 72.9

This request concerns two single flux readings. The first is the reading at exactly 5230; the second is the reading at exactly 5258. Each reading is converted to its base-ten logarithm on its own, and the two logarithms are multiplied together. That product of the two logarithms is 0.805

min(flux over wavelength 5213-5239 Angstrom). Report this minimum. 6.36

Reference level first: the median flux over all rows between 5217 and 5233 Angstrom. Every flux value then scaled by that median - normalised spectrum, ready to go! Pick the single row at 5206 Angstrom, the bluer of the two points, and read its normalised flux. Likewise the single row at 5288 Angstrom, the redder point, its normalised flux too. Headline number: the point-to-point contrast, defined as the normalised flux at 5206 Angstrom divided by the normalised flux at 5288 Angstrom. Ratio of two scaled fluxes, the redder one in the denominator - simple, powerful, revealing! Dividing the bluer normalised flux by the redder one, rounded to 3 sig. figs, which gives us 1.11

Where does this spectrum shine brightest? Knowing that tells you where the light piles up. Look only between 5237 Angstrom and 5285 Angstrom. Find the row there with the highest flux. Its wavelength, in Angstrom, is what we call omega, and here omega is 5268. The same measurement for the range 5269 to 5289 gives 5274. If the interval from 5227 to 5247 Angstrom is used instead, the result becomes 5244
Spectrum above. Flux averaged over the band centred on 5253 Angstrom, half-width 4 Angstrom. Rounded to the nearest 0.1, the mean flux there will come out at 8.2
